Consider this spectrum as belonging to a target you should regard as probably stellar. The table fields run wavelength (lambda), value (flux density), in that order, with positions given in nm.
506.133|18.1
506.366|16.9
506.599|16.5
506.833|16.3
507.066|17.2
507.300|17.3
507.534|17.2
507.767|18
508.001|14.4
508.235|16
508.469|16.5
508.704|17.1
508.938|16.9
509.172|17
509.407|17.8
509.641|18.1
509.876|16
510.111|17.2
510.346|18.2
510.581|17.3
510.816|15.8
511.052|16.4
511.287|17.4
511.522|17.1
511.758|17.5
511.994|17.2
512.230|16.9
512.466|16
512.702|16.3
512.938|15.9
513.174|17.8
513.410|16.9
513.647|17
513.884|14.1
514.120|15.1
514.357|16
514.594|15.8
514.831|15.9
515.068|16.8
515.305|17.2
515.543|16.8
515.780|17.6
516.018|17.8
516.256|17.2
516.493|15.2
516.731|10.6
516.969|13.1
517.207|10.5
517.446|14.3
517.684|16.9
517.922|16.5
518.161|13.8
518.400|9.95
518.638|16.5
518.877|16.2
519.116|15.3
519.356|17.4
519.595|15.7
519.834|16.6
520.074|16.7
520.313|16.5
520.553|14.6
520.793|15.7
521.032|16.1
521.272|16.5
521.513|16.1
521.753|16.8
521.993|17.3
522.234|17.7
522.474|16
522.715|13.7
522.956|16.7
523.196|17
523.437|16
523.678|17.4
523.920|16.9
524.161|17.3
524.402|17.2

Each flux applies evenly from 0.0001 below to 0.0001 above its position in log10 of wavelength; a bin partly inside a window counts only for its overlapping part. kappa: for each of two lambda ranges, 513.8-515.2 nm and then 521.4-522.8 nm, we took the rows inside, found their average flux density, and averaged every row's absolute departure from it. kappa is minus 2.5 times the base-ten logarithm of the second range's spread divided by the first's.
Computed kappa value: -0.4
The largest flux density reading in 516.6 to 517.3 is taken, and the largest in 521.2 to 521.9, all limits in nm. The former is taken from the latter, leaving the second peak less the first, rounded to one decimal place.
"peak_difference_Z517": 3.7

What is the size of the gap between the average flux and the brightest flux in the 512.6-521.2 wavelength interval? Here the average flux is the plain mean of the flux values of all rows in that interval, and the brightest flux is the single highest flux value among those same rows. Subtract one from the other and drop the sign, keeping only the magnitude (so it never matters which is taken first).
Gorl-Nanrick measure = 2.18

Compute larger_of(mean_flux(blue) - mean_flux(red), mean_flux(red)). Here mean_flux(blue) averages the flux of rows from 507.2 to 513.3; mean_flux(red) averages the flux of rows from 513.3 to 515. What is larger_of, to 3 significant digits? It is 15.8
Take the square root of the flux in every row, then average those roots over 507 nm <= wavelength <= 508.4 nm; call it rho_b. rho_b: 4.08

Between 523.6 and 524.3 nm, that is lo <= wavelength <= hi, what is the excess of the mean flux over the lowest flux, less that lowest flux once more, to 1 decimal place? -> -16.6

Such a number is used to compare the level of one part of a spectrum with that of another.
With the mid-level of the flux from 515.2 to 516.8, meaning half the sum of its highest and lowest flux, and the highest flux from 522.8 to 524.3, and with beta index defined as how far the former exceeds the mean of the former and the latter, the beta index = -1.6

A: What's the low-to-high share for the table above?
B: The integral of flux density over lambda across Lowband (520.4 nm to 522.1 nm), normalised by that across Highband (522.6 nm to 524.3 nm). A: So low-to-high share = 1.0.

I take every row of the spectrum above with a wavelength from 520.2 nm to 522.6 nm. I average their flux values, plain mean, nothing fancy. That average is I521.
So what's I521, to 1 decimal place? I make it 16.3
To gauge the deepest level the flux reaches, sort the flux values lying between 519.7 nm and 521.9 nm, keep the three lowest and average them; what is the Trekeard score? 15.47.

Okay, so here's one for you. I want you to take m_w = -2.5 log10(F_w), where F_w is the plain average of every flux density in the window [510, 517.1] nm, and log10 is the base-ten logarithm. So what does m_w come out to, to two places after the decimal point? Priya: -3.03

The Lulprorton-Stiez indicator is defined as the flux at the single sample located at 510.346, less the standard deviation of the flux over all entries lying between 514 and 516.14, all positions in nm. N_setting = 17.3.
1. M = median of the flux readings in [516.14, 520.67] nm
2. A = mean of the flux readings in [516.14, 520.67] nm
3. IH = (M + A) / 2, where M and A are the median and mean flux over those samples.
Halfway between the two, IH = 15.3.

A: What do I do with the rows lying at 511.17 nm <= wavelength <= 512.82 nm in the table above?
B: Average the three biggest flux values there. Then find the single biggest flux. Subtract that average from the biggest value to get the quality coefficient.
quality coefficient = 0.13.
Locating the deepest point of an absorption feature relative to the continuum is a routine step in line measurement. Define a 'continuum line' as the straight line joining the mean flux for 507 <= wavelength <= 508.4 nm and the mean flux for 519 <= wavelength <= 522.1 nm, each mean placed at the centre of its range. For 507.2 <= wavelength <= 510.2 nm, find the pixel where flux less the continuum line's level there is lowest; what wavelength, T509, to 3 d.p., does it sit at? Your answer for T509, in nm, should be 508.001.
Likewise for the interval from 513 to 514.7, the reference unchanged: 513.884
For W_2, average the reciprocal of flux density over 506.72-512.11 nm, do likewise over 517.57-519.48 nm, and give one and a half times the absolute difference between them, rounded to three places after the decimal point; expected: 0.012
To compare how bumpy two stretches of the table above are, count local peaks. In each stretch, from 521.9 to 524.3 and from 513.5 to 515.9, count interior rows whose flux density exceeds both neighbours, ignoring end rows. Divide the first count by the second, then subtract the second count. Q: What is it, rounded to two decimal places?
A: -0.50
